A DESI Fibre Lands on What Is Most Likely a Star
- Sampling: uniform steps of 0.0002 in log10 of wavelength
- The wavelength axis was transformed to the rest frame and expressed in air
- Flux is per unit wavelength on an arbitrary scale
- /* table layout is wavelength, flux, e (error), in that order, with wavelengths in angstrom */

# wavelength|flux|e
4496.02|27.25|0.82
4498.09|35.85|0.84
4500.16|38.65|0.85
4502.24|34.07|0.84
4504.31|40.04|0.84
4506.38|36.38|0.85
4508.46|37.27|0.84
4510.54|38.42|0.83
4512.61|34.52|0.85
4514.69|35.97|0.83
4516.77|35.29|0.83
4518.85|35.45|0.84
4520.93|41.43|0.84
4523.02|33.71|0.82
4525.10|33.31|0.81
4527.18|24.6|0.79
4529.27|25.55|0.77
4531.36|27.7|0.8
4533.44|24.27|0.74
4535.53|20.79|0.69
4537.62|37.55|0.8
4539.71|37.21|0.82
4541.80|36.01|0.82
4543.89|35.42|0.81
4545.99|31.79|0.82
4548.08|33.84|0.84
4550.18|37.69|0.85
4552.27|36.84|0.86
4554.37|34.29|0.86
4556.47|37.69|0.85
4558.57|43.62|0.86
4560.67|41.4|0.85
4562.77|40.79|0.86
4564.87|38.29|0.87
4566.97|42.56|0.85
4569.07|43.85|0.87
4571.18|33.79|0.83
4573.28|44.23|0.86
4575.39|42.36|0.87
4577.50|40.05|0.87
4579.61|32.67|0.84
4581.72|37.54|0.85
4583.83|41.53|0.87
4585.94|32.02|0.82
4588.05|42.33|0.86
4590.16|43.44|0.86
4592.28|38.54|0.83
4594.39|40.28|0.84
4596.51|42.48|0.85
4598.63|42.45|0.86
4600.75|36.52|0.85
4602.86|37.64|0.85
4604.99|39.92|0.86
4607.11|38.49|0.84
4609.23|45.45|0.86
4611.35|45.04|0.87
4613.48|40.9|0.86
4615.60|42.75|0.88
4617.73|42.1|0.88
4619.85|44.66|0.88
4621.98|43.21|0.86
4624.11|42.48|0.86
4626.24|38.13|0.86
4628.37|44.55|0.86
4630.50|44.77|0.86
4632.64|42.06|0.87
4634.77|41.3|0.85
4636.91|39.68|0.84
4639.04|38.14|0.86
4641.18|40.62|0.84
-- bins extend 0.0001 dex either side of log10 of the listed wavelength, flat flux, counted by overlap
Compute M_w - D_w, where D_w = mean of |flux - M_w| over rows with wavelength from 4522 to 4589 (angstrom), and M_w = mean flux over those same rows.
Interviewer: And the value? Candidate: 31.0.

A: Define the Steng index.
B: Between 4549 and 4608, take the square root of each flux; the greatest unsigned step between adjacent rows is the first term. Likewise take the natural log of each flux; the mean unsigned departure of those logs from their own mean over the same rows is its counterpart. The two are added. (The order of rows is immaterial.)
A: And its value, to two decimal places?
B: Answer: 0.92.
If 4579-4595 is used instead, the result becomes 0.94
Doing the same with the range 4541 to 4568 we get 0.54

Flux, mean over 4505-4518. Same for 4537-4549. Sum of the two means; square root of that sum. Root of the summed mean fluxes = 8.46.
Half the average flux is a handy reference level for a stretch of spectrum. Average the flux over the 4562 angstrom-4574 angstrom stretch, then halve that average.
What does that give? 20.3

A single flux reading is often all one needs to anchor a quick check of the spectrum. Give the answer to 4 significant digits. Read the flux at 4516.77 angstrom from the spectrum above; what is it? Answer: 35.29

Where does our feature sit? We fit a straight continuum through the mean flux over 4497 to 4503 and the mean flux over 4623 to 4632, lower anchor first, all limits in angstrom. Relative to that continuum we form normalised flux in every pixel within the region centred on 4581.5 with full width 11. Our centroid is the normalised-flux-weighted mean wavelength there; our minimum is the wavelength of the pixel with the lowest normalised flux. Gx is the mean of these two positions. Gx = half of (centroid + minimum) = 4583.8 angstrom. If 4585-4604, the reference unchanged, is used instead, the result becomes 4590.2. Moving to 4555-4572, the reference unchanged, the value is 4567.4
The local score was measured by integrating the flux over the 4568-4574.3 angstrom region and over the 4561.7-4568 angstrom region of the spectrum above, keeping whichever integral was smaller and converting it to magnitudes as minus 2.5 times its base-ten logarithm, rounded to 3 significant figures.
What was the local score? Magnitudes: -6.02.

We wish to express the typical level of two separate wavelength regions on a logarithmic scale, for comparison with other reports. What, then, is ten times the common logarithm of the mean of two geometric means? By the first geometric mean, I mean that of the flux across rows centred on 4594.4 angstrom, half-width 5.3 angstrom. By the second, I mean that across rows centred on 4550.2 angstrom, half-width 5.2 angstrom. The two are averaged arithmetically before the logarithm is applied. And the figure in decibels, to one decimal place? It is 15.8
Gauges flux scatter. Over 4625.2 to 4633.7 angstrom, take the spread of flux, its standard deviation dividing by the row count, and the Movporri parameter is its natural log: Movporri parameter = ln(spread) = 1.0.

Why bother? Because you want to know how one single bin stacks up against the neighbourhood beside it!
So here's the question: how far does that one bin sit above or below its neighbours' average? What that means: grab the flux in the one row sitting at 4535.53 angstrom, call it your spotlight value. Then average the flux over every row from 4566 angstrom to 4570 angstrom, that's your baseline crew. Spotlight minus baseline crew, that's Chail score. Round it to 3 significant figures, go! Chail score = -22.4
